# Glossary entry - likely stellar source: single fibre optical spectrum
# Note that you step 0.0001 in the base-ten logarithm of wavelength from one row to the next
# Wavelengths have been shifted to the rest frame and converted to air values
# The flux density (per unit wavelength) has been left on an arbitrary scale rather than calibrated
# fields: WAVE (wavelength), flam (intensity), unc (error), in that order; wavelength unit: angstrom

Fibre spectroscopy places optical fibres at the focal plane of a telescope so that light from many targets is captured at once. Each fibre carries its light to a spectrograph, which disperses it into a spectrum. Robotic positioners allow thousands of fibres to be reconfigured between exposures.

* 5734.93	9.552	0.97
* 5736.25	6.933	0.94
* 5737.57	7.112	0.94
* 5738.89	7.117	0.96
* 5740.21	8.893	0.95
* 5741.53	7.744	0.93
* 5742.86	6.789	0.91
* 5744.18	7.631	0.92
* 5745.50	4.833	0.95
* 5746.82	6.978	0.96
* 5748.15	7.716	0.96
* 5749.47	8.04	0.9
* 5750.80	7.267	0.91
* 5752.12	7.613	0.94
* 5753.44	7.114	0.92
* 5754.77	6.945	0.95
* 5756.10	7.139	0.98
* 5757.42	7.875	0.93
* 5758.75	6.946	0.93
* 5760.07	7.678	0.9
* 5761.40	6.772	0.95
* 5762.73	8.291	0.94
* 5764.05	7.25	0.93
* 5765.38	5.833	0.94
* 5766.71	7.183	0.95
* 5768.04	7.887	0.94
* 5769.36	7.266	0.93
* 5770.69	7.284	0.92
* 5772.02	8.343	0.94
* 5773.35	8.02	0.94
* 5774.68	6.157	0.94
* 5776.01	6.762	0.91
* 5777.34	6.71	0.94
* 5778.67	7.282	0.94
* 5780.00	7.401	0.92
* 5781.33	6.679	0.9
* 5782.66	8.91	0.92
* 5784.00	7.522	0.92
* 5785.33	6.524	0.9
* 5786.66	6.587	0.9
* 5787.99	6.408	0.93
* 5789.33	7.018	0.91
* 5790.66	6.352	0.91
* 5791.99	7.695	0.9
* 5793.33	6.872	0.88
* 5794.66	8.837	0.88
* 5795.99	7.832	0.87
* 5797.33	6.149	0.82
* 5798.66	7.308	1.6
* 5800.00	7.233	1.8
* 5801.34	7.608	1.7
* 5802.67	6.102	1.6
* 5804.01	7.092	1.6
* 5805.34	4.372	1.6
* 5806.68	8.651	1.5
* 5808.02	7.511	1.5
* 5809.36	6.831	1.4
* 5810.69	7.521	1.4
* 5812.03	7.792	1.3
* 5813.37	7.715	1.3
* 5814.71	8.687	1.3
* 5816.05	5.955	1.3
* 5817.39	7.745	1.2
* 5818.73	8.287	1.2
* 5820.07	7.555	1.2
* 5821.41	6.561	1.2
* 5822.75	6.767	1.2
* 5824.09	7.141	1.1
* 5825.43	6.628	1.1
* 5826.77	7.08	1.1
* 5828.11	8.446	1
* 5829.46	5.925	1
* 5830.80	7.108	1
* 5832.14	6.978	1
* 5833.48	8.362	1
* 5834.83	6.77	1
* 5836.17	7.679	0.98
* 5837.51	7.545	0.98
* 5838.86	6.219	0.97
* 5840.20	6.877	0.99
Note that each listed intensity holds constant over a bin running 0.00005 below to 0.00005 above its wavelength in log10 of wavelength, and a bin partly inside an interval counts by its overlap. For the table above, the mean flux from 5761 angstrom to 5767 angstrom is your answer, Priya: 7.07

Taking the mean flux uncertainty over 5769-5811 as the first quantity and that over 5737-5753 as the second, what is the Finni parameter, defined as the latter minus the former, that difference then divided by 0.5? -0.36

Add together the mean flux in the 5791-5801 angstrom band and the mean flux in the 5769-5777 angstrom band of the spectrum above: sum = 14.7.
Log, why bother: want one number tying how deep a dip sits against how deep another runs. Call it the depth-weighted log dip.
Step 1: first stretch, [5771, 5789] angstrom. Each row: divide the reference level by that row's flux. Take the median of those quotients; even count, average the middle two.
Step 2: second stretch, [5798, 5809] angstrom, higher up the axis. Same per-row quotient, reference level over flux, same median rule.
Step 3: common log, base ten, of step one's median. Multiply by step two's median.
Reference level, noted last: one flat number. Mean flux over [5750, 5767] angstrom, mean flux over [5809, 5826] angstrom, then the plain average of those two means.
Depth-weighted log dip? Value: 0.032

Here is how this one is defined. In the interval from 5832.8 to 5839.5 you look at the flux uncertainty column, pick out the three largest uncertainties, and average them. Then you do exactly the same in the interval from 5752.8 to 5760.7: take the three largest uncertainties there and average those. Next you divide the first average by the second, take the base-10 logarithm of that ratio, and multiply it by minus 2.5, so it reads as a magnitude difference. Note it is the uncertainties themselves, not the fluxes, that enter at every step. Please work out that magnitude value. 0.0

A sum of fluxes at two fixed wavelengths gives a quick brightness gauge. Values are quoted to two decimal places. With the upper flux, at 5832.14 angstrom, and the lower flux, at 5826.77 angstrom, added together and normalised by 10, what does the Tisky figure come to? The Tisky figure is 1.41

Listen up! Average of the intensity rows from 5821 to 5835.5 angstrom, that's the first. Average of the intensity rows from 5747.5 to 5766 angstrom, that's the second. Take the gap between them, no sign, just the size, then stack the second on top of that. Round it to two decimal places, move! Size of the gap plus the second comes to 7.57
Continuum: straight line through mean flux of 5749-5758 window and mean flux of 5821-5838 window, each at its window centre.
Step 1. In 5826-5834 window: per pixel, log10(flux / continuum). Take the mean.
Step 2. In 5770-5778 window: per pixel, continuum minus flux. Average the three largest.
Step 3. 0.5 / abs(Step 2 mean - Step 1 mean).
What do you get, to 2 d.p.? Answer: 0.63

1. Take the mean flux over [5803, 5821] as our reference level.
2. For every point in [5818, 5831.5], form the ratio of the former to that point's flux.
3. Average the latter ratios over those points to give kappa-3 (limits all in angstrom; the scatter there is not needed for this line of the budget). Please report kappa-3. 1.04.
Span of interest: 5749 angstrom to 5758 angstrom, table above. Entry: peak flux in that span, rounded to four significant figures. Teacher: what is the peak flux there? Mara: 8.040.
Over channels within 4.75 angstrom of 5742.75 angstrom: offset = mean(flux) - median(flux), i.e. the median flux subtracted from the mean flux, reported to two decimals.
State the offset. 0.02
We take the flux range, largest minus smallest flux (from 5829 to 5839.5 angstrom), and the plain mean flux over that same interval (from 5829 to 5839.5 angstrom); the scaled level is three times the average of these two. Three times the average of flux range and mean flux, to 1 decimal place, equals 14.3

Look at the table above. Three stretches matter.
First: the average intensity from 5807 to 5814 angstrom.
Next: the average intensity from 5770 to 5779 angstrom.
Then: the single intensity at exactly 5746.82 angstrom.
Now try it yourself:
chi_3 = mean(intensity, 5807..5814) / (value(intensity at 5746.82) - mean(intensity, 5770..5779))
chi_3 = -31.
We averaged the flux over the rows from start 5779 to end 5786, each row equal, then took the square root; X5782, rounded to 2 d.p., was 2.72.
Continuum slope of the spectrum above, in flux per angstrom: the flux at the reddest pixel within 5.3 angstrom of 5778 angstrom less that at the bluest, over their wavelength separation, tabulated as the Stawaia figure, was 0.10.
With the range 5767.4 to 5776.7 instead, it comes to -0.14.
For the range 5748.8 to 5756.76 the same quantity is -0.14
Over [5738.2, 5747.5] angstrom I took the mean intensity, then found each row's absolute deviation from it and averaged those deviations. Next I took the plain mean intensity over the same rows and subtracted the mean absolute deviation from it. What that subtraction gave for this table 6.33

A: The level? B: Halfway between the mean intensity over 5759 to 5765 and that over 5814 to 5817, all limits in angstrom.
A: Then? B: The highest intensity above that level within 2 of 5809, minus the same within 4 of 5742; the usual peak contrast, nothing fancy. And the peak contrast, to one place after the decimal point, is -1.4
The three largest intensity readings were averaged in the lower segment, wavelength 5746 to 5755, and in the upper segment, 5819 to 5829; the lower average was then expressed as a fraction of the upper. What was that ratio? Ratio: 1.01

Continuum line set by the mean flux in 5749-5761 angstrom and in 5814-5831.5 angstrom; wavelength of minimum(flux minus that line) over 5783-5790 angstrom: 5787.99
